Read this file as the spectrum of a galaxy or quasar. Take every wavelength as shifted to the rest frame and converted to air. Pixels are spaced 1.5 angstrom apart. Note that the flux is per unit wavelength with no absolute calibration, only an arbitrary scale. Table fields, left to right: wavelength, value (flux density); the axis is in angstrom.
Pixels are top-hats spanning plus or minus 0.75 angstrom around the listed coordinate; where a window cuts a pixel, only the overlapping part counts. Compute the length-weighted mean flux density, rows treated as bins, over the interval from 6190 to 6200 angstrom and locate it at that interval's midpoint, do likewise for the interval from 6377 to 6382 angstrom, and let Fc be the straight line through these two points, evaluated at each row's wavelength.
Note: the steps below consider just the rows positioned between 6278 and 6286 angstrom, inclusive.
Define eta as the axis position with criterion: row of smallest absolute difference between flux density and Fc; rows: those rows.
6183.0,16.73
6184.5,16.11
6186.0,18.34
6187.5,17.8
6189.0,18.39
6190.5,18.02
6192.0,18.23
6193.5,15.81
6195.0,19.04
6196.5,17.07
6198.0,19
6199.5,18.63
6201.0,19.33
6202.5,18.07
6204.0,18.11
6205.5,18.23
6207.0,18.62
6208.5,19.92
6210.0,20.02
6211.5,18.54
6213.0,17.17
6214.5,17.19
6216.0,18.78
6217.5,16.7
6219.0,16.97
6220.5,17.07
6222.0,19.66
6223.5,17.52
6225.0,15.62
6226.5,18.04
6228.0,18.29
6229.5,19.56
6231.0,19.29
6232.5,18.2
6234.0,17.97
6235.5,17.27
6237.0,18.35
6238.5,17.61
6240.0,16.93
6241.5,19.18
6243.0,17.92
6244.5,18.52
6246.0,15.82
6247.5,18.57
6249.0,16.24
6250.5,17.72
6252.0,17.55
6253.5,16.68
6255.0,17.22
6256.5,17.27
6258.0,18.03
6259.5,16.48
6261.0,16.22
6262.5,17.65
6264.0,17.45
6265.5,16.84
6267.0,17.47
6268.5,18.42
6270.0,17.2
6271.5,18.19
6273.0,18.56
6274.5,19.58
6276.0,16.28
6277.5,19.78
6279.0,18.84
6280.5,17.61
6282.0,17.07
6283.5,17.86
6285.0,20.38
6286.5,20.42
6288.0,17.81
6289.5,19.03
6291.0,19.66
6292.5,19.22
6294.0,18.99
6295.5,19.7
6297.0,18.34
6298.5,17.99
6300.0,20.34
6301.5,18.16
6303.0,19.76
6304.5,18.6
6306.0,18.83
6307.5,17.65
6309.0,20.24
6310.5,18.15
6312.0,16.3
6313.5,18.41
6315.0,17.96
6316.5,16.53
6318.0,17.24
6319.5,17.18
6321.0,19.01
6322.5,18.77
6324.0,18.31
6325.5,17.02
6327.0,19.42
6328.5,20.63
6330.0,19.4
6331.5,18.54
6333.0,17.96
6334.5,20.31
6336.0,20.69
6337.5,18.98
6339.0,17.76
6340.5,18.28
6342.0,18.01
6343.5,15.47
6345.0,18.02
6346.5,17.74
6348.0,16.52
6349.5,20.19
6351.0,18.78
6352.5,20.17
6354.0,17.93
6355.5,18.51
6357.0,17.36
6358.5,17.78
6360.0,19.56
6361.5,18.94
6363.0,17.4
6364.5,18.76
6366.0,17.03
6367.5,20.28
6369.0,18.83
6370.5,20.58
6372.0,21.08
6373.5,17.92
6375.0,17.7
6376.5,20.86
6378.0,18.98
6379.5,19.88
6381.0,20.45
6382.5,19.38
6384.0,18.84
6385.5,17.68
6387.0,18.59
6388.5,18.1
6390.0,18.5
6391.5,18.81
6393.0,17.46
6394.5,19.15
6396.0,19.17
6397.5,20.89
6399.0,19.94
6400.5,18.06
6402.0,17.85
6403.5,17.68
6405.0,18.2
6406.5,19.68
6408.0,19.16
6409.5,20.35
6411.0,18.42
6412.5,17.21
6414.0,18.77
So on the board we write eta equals 6279.0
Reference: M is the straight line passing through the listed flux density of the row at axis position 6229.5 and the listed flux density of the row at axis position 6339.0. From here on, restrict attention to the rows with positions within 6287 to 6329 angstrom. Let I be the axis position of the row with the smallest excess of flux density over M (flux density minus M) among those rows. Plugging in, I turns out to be 6312.0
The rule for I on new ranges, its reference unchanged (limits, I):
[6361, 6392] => 6366.0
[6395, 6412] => 6403.5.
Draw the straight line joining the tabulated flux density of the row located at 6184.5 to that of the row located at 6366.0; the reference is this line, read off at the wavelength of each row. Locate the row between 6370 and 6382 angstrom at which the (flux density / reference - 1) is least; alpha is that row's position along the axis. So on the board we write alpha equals 6375.0 angstrom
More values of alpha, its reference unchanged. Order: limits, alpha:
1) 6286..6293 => 6288.0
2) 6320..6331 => 6325.5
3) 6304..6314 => 6312.0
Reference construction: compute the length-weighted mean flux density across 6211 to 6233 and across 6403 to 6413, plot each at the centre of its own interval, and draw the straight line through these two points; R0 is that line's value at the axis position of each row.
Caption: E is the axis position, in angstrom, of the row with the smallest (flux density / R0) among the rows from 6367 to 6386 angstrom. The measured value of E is 6385.5 angstrom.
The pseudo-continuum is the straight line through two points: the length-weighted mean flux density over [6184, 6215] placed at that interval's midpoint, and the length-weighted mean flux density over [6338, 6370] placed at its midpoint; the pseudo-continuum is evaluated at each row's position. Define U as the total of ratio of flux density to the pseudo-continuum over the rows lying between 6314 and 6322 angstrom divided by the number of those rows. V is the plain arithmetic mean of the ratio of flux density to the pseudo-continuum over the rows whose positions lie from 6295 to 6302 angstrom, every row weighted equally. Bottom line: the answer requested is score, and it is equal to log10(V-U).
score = -1.1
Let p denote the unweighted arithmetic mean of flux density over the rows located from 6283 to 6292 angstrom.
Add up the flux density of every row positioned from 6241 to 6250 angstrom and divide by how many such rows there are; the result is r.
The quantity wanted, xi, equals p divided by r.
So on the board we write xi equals 1.08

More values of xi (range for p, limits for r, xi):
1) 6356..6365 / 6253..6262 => 1.08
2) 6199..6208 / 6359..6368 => 0.99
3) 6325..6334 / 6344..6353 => 1.01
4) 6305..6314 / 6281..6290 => 0.97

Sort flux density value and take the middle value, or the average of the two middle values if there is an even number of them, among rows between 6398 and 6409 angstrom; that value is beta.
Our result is 18.2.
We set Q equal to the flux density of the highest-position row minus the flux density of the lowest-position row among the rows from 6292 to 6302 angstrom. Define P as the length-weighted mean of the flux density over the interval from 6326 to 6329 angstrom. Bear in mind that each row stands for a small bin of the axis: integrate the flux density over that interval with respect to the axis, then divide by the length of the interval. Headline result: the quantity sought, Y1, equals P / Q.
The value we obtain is -19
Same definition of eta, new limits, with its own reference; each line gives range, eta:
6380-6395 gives 6382.5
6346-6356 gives 6352.5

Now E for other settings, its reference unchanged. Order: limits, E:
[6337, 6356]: 6343.5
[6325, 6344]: 6343.5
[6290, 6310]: 6307.5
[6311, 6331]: 6312.0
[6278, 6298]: 6282.0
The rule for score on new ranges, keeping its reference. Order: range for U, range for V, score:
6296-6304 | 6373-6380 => -2.2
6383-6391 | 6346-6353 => -1.7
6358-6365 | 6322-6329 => -1.7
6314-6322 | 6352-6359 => -1.4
